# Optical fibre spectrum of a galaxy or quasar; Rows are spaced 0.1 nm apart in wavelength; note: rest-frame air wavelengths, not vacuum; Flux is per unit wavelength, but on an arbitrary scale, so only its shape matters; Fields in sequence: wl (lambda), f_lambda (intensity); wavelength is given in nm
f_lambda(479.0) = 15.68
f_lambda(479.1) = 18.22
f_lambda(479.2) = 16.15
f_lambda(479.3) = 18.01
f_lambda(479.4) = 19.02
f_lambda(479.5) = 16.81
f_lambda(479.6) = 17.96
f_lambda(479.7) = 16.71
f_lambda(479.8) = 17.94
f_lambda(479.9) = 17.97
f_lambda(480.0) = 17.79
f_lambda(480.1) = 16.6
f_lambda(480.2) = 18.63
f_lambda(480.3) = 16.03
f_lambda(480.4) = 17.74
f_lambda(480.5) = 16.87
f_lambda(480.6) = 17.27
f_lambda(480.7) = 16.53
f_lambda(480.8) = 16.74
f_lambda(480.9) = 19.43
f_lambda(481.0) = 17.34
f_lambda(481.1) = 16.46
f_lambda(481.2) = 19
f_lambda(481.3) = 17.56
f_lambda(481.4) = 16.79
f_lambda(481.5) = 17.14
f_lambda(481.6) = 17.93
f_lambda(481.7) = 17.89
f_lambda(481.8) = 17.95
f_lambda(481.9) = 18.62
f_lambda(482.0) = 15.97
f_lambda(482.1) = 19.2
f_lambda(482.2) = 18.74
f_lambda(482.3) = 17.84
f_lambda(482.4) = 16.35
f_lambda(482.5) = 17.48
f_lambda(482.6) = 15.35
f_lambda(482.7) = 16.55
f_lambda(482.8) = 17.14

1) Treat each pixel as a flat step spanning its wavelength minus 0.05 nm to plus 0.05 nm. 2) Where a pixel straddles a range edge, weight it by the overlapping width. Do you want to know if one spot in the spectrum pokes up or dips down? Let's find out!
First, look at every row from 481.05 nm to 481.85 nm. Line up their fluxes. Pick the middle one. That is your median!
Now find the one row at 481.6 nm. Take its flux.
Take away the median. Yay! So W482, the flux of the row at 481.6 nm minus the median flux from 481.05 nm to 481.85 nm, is 0.2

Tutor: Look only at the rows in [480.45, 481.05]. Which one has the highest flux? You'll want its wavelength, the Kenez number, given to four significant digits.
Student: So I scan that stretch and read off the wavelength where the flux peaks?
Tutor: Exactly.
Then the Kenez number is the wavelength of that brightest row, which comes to 480.9 nm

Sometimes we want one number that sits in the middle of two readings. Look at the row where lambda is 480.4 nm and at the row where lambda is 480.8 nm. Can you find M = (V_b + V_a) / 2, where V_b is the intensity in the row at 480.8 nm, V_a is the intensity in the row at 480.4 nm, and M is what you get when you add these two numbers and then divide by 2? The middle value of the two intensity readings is 17.24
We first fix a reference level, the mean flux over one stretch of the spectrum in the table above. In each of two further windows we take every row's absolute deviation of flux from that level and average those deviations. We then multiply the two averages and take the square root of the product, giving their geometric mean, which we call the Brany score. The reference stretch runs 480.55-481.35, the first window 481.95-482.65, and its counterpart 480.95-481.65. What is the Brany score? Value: 0.85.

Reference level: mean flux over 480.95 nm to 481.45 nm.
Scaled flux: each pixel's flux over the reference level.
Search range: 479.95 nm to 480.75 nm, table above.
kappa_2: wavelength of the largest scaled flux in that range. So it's 480.2 nm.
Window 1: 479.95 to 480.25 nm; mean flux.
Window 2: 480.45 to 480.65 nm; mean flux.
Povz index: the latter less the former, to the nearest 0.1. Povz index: -0.6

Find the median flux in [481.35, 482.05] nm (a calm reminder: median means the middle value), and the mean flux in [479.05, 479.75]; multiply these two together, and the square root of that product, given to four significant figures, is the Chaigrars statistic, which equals 17.72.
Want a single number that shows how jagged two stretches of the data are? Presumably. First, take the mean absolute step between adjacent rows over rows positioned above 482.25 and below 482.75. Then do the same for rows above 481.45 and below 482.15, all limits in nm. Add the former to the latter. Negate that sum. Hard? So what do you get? -2.73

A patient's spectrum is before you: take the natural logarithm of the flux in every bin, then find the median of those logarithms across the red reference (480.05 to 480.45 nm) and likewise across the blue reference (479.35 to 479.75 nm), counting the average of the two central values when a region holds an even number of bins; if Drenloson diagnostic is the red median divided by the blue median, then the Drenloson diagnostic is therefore 1.00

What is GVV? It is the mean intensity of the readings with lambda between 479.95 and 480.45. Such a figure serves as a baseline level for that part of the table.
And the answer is 17.4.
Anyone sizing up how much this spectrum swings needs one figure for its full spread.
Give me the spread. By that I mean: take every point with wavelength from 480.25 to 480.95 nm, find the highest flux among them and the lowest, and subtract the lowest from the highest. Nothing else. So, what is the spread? 3.4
